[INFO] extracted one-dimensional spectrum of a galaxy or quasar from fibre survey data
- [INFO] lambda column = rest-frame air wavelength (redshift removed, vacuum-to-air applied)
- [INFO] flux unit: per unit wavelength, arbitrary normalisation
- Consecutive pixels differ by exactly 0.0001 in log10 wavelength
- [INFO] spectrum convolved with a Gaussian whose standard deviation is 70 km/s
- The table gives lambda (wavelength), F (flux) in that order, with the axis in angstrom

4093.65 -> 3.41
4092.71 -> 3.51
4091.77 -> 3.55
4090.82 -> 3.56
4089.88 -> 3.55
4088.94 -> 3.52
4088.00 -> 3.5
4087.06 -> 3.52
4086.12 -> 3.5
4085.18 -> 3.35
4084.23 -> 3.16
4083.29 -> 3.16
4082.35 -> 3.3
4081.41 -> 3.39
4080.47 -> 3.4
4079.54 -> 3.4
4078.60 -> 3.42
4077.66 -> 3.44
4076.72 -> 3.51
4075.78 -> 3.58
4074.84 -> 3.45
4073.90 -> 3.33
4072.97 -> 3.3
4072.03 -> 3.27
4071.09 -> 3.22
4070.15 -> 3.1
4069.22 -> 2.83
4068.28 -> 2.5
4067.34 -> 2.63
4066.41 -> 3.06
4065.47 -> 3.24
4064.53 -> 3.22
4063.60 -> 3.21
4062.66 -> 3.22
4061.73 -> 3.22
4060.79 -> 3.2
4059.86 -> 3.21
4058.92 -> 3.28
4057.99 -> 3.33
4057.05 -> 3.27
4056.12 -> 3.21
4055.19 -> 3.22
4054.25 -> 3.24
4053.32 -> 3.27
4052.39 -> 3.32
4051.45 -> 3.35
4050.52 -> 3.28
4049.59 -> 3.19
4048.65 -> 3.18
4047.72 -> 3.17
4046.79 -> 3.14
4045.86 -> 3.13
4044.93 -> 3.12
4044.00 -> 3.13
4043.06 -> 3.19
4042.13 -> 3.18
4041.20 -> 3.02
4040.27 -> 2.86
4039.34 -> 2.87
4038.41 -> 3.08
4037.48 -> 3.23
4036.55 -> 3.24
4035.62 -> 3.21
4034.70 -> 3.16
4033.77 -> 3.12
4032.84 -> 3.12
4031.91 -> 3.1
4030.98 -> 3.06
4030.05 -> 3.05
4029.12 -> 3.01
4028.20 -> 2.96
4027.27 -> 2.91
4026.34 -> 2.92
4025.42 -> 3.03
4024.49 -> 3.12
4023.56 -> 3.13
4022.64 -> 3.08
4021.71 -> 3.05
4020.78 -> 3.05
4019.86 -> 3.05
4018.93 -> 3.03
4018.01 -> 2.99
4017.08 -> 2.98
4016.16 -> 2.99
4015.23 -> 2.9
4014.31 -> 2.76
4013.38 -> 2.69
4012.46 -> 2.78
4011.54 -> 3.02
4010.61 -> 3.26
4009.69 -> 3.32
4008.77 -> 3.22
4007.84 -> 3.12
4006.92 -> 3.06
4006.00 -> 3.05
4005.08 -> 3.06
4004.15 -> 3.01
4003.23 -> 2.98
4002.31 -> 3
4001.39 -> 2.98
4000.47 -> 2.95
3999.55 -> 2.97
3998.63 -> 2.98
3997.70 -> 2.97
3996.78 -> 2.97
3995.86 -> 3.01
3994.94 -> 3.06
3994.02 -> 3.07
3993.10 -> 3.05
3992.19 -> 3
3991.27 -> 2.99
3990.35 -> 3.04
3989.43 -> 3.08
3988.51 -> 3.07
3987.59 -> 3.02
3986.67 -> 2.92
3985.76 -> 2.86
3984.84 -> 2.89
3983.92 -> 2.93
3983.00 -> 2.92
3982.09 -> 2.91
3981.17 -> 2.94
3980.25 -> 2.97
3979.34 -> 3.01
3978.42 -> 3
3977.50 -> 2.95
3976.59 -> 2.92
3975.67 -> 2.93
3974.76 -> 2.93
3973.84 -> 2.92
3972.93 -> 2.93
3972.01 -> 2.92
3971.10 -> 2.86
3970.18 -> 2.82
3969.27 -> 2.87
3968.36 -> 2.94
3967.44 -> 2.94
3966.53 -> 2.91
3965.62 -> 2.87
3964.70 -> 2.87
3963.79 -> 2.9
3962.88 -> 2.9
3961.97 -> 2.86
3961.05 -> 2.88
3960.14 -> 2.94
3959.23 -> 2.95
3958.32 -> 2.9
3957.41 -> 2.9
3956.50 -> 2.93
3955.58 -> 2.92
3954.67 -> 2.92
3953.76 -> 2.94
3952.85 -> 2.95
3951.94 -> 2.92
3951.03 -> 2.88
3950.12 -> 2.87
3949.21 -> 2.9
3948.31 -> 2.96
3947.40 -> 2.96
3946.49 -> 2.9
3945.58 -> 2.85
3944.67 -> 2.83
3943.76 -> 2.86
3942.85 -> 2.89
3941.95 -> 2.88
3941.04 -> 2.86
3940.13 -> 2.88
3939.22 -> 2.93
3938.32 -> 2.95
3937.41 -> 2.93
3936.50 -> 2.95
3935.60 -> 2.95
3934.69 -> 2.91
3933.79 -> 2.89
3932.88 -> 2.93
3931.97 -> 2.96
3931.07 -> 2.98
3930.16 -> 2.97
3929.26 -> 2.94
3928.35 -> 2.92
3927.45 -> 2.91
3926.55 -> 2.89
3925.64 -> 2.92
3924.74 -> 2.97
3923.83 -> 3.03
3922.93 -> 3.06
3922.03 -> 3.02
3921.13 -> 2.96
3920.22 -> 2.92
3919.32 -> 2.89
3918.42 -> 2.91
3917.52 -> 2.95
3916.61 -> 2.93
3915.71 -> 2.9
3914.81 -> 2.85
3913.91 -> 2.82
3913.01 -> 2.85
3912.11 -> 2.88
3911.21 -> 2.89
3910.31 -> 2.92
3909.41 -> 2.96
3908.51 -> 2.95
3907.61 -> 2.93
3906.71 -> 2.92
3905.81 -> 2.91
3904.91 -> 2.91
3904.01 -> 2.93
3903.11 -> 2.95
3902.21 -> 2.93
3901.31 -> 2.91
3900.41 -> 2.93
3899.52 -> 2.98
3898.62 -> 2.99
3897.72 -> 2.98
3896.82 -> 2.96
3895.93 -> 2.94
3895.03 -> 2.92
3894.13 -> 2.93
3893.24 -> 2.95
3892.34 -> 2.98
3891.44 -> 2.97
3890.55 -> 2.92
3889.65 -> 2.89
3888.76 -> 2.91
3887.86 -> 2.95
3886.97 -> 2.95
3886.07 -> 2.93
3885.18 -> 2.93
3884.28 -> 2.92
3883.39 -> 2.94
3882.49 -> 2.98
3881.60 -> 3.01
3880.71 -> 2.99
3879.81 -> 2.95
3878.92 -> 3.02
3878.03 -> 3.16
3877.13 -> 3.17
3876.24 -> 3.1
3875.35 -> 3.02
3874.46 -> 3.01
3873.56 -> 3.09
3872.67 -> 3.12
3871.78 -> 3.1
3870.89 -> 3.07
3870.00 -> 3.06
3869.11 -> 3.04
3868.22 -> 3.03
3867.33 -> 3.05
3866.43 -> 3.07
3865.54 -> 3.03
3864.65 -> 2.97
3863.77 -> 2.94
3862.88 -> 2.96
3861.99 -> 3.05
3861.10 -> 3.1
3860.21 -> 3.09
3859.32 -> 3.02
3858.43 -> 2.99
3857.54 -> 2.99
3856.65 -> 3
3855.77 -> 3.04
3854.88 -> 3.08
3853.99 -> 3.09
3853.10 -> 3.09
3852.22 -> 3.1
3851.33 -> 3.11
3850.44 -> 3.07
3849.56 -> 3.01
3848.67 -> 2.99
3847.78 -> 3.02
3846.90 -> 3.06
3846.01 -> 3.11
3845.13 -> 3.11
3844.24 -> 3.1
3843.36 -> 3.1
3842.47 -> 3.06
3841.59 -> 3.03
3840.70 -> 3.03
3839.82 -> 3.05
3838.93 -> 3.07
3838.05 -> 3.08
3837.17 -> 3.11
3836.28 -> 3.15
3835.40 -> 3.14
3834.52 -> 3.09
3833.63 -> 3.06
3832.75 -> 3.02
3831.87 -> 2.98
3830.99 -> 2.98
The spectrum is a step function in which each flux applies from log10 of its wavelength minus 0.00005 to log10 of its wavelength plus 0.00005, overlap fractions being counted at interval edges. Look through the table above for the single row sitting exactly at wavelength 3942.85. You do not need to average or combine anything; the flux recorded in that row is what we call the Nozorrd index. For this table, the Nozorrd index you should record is 2.89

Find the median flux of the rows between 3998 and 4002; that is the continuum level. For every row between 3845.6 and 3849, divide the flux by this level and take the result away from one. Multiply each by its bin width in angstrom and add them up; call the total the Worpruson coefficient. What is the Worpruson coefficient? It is -0.08 angstrom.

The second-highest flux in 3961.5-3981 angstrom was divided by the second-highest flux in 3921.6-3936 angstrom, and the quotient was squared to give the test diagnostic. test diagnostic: 0.98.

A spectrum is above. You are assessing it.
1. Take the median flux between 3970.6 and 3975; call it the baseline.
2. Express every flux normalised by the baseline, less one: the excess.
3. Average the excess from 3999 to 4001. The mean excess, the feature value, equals 0.014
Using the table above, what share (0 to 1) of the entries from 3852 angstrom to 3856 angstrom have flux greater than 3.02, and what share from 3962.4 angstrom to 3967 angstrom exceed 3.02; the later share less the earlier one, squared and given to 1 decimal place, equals 1.0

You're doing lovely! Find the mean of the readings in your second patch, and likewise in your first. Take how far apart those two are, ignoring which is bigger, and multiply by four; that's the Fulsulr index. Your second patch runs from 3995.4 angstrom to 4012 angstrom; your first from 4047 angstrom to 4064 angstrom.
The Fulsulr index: 0.76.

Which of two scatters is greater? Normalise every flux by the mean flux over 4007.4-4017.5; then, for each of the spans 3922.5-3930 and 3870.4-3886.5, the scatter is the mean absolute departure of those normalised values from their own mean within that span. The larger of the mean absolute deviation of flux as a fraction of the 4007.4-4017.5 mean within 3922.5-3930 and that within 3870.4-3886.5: 0.023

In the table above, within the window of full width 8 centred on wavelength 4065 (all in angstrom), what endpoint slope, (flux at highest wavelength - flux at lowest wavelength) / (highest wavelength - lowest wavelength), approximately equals -0.110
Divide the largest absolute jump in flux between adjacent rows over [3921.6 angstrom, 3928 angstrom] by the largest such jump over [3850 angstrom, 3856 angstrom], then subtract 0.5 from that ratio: 1.00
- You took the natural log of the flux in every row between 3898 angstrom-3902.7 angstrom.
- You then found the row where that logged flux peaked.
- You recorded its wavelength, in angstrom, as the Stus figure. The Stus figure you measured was 3898.62 angstrom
